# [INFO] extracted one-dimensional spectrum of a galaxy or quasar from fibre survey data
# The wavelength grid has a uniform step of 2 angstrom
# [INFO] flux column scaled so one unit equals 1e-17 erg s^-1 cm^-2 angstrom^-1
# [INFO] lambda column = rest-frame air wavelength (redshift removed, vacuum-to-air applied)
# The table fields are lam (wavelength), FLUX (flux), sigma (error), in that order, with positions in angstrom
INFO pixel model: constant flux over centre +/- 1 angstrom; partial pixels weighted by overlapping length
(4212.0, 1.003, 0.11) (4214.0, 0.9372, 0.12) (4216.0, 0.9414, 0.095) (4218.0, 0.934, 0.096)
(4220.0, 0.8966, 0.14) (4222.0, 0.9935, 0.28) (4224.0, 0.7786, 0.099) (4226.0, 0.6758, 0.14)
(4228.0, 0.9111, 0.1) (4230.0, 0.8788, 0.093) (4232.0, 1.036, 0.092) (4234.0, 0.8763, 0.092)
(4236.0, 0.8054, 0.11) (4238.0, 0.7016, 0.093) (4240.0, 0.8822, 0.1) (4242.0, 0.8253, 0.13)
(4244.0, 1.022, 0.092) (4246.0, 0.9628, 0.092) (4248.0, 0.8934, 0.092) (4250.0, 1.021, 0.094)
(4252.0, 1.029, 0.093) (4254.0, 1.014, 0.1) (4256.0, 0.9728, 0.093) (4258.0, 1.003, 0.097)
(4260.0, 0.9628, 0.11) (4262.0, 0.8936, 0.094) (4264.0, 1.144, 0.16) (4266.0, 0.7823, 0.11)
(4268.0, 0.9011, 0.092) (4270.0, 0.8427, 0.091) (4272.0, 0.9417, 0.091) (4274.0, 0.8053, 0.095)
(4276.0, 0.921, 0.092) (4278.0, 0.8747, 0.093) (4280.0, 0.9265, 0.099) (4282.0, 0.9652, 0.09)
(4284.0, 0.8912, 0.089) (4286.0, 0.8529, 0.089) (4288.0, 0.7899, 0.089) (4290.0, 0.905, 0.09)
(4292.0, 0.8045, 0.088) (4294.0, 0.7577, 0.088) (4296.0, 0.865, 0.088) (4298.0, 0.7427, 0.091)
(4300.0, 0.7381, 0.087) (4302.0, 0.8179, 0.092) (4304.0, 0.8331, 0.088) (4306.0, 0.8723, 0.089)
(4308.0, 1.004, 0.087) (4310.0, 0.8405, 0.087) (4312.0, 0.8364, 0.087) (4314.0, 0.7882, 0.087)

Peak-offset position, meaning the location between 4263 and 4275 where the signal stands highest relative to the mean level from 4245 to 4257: 4264.0 angstrom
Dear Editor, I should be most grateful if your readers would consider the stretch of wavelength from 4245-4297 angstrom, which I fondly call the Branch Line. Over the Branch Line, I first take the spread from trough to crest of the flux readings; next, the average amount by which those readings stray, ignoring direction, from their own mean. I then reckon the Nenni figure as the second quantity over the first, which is 0.18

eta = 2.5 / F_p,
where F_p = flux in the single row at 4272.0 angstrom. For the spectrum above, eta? 2.7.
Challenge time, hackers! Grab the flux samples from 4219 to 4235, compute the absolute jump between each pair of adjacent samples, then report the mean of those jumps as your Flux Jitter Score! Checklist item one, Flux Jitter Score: 0.14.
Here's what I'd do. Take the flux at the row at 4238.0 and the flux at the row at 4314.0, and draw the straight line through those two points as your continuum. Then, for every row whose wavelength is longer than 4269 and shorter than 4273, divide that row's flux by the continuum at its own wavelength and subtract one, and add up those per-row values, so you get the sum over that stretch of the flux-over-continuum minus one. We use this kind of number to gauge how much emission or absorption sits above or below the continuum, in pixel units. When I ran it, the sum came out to 0.41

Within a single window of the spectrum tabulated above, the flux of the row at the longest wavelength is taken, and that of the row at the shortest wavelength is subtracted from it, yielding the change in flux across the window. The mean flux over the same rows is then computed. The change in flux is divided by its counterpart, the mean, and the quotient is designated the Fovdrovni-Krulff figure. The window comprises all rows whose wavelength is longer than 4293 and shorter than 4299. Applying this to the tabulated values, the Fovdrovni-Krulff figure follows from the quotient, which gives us -0.02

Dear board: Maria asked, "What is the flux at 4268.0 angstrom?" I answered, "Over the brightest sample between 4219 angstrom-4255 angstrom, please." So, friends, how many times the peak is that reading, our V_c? 0.87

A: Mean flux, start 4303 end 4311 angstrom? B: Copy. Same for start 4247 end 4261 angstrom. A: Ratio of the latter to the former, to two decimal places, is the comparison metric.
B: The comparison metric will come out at 1.11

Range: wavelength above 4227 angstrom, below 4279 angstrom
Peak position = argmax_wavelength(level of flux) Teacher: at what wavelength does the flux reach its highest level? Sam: 4264.0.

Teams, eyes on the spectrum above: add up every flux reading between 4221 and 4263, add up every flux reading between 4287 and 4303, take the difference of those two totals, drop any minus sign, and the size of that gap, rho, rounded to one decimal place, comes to 12.7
